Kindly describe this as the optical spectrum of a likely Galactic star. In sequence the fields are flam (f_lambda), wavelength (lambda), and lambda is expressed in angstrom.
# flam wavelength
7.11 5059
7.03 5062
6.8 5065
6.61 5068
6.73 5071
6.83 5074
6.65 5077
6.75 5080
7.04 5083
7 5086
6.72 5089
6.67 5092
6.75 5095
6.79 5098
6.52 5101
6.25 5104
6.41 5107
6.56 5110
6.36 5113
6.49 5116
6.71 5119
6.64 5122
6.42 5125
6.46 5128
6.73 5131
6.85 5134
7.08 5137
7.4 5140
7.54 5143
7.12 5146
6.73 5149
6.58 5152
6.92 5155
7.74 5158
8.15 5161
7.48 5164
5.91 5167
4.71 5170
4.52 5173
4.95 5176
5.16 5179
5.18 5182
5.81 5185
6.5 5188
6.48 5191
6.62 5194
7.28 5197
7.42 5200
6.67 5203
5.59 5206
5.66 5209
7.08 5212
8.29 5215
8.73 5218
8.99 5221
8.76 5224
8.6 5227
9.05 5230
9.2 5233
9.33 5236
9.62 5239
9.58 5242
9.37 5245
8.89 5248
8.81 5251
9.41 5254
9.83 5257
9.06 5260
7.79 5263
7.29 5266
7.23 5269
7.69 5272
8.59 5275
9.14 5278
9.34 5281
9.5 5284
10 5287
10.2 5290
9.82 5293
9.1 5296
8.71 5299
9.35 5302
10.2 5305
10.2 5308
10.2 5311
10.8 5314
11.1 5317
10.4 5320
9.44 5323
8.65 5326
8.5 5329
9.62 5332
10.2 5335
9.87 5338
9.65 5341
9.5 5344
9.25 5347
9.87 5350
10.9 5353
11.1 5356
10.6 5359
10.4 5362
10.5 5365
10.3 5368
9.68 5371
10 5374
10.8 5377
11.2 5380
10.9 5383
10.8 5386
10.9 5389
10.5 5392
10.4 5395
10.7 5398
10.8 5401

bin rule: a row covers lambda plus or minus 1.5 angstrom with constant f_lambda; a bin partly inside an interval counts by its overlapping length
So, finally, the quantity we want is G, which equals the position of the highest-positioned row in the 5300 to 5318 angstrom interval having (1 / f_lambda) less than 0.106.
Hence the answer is 5317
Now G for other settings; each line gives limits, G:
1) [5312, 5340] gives 5338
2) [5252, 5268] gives 5257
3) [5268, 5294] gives 5293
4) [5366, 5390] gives 5389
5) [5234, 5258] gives 5257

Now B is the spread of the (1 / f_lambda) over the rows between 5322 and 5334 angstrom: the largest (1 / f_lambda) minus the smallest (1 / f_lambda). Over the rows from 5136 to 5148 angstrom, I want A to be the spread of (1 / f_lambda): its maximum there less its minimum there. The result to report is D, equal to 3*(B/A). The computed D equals 4.8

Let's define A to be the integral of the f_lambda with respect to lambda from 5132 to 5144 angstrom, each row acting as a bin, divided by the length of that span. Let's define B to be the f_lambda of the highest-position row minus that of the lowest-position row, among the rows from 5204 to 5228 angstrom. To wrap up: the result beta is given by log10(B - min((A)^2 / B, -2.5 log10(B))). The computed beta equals 0.6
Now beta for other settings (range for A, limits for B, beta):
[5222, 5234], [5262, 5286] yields 0.4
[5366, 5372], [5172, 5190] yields 0.4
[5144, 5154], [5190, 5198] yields -0.3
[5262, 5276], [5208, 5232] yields 0.7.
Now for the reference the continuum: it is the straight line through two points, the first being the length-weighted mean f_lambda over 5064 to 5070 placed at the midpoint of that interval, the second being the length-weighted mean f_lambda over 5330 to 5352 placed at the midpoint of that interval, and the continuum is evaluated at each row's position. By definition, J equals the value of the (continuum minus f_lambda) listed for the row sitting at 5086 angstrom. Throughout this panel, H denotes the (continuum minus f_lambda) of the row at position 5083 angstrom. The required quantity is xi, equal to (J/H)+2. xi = 2.6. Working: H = -0.2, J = -0.09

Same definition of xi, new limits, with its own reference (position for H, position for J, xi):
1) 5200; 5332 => 2.0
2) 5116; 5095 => 2.3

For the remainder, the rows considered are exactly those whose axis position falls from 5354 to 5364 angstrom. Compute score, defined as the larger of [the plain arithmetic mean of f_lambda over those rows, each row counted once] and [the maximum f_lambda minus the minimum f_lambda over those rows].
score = 11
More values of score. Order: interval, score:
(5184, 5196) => 6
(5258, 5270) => 8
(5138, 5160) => 7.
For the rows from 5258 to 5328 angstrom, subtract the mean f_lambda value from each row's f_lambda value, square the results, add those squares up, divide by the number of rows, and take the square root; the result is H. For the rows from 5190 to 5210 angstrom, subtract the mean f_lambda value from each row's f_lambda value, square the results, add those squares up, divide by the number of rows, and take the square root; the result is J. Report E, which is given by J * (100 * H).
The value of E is 69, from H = 1.1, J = 0.7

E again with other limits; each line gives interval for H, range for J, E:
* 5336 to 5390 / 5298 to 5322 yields 42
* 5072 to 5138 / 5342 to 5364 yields 14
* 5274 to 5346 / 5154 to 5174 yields 91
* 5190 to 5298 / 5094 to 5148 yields 43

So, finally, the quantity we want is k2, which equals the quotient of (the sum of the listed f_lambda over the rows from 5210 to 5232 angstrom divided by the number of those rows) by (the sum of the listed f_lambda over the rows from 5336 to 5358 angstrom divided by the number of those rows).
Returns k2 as 0.85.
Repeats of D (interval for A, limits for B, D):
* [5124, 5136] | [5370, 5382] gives 4.3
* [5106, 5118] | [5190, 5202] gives 12.2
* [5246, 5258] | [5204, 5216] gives 14.8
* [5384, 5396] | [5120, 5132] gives 4.9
